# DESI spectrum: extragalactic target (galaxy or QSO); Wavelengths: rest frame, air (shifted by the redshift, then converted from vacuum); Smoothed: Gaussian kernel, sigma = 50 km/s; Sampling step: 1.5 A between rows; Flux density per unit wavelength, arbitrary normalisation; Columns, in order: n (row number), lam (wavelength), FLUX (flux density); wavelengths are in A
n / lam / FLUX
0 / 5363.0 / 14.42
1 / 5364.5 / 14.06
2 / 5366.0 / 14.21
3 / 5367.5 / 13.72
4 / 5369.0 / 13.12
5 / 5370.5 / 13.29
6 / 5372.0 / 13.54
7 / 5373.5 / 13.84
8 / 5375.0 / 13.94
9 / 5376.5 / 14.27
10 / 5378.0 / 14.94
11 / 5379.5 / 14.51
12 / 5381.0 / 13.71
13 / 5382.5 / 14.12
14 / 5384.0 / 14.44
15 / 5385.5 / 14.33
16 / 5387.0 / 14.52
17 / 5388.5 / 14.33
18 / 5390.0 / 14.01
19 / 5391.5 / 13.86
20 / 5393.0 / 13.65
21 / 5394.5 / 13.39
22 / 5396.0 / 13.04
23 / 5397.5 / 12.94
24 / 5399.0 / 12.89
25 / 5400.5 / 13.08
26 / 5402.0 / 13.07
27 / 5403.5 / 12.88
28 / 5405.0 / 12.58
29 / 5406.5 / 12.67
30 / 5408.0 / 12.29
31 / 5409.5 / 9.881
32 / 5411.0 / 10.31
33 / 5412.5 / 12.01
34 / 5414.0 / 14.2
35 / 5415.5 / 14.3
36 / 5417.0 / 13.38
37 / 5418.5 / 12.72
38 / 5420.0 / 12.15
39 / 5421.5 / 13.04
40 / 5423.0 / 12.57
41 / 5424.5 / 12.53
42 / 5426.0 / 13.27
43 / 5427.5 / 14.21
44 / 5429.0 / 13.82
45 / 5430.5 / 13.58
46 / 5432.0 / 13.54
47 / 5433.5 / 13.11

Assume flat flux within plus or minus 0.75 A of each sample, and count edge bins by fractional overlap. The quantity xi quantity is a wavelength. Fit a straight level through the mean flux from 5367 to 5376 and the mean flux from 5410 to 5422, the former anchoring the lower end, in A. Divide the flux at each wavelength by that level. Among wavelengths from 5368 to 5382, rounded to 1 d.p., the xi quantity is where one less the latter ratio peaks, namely 5369.0 A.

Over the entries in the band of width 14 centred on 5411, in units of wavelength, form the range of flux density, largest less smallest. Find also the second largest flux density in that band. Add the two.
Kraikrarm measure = 18.6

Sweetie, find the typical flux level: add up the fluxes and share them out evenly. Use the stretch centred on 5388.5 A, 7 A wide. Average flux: 14.2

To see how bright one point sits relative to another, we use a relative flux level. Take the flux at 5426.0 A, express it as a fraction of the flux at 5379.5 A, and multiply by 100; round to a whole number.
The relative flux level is 91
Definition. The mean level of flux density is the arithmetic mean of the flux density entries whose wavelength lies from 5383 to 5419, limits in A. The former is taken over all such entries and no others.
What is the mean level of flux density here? 13.1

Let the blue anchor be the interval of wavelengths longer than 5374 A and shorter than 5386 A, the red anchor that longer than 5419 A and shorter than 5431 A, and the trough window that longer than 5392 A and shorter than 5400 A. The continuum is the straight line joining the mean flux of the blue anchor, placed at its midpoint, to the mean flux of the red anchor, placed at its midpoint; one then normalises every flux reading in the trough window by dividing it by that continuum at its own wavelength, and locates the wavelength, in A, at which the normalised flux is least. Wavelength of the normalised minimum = 5399.0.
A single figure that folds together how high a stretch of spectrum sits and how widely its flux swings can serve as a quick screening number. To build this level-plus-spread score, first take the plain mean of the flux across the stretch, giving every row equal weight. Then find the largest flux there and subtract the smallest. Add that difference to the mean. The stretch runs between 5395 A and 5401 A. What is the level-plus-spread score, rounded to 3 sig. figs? 13.2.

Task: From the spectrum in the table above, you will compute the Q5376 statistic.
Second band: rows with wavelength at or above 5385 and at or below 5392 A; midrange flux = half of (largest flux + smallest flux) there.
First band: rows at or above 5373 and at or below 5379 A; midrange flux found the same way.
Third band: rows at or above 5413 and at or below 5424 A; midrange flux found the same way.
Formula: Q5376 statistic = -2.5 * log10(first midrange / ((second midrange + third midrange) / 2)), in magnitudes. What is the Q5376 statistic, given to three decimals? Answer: -0.053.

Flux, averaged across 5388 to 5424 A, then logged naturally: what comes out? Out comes 2.56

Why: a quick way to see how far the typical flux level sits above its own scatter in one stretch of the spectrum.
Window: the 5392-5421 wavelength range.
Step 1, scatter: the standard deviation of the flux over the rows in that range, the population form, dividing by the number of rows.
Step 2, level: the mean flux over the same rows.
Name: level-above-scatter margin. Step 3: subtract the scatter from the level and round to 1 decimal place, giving 11.6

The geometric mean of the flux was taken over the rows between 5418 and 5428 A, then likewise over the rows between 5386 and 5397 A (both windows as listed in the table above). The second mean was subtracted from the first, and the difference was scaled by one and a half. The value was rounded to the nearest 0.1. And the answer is -1.4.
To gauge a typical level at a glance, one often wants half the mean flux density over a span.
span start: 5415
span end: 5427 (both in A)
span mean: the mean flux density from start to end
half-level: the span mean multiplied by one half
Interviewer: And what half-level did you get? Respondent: 6.50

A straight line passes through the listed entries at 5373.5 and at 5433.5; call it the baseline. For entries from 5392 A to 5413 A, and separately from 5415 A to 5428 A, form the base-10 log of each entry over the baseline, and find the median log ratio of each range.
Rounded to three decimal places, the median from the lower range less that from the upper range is -0.013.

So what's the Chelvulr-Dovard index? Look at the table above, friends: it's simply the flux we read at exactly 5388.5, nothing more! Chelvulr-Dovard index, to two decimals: 14.33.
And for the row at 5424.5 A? 12.53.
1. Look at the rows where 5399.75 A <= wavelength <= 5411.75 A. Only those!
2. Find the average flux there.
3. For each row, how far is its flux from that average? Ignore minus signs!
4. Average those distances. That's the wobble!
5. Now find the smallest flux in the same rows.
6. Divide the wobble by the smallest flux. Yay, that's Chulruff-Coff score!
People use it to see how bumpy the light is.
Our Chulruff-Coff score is 0.101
